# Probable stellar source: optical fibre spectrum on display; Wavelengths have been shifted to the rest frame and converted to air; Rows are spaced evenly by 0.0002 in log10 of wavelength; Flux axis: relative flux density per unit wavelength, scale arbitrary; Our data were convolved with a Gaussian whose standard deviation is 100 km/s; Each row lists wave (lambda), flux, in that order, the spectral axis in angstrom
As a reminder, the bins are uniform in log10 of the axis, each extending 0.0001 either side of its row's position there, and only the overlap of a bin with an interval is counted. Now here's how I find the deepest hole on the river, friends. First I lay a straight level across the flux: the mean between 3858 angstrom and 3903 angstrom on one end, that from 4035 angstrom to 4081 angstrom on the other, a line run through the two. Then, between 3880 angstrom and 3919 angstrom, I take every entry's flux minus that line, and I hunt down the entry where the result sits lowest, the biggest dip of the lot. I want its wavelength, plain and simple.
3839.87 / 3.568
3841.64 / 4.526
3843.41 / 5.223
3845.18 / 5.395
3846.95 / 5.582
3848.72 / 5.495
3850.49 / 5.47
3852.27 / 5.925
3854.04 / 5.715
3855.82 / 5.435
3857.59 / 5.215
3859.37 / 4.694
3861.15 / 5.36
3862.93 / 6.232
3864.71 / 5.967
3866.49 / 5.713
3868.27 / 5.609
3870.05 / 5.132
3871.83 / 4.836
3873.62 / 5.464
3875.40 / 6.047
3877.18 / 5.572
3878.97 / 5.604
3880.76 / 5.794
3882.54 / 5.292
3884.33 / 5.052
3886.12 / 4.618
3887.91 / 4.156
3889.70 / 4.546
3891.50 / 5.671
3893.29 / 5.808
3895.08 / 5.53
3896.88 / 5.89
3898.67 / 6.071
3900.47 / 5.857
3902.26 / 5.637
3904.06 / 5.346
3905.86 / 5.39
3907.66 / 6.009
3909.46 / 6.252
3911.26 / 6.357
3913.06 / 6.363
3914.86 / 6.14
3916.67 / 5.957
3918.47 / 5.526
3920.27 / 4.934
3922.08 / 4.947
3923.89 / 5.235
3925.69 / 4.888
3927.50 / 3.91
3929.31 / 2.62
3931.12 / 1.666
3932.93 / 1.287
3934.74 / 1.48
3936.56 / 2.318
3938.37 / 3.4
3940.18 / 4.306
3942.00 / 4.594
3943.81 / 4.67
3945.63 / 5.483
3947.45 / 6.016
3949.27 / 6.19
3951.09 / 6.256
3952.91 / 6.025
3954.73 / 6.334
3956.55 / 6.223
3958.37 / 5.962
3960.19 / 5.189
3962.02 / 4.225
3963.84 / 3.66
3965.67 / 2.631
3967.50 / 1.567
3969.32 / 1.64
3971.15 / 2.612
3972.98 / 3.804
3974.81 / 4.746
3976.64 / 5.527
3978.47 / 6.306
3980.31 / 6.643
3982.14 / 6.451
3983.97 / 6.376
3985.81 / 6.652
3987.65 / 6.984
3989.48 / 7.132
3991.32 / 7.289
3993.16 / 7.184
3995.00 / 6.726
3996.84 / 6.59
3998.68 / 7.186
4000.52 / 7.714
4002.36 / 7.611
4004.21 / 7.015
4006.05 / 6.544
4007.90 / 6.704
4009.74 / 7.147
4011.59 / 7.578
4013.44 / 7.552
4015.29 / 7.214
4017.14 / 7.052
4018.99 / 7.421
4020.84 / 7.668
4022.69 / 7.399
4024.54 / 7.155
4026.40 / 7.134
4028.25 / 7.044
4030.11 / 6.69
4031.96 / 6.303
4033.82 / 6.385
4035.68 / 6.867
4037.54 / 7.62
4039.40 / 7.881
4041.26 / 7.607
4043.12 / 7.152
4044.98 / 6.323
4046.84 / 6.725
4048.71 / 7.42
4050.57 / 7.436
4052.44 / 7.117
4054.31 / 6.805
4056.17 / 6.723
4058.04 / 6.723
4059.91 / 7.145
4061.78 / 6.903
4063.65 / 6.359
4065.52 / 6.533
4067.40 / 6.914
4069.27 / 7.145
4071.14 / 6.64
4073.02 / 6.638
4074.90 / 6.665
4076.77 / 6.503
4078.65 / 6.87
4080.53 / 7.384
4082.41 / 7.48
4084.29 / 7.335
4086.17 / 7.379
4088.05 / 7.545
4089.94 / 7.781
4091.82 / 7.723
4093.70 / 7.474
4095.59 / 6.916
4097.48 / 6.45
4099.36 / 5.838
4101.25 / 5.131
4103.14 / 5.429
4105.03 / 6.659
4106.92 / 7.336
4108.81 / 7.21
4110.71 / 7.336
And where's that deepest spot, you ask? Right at 3887.91 angstrom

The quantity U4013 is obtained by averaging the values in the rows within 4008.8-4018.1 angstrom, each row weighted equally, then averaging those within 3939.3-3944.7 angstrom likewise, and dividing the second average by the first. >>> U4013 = 0.62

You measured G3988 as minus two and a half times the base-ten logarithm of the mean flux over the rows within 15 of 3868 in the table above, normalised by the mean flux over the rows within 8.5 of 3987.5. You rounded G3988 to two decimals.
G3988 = 0.23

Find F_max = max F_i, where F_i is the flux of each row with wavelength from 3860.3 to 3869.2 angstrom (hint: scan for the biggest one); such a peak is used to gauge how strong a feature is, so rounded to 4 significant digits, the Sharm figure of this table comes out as 6.232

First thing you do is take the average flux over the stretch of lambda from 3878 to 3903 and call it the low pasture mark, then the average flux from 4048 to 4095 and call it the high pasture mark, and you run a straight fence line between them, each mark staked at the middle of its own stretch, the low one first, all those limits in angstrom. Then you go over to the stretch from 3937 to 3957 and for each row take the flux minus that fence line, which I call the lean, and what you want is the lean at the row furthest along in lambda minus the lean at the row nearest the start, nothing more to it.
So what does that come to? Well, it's 2.7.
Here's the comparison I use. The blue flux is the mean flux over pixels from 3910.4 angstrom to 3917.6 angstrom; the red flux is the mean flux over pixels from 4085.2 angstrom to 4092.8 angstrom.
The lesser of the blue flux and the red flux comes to 6.2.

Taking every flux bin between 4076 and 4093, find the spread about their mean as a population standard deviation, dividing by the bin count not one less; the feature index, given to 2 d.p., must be 0.38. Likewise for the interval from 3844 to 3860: 0.32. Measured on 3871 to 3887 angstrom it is 0.43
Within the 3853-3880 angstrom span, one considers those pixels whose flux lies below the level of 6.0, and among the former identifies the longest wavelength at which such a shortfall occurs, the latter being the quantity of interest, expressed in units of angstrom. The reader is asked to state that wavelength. 3878.97 angstrom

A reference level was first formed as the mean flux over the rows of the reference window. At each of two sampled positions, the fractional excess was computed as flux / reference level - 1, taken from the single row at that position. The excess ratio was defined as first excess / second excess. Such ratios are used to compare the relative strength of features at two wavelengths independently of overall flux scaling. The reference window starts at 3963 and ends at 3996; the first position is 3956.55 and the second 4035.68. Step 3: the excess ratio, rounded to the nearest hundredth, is 0.61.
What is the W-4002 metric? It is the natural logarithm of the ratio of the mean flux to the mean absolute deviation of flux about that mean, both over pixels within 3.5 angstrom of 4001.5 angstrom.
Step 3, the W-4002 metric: 3.27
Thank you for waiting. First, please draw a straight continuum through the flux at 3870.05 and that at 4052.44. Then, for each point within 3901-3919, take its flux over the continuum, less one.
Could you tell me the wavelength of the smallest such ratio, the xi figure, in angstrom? 3904.06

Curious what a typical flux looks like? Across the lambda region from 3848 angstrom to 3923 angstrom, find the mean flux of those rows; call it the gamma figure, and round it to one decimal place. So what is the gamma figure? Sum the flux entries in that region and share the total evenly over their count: 5.5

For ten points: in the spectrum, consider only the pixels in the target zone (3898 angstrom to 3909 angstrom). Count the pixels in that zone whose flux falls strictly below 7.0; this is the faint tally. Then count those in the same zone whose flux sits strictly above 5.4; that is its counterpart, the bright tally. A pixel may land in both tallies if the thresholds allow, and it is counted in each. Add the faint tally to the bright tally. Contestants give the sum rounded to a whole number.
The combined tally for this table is 10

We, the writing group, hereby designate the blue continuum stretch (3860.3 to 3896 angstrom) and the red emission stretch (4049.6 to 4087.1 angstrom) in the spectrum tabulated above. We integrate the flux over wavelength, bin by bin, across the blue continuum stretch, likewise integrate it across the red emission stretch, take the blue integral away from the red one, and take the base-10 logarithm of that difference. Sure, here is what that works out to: 1.8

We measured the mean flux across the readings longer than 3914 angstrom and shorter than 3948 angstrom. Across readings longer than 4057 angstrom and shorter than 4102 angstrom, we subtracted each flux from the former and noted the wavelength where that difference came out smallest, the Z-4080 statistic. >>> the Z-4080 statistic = 4089.94 angstrom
